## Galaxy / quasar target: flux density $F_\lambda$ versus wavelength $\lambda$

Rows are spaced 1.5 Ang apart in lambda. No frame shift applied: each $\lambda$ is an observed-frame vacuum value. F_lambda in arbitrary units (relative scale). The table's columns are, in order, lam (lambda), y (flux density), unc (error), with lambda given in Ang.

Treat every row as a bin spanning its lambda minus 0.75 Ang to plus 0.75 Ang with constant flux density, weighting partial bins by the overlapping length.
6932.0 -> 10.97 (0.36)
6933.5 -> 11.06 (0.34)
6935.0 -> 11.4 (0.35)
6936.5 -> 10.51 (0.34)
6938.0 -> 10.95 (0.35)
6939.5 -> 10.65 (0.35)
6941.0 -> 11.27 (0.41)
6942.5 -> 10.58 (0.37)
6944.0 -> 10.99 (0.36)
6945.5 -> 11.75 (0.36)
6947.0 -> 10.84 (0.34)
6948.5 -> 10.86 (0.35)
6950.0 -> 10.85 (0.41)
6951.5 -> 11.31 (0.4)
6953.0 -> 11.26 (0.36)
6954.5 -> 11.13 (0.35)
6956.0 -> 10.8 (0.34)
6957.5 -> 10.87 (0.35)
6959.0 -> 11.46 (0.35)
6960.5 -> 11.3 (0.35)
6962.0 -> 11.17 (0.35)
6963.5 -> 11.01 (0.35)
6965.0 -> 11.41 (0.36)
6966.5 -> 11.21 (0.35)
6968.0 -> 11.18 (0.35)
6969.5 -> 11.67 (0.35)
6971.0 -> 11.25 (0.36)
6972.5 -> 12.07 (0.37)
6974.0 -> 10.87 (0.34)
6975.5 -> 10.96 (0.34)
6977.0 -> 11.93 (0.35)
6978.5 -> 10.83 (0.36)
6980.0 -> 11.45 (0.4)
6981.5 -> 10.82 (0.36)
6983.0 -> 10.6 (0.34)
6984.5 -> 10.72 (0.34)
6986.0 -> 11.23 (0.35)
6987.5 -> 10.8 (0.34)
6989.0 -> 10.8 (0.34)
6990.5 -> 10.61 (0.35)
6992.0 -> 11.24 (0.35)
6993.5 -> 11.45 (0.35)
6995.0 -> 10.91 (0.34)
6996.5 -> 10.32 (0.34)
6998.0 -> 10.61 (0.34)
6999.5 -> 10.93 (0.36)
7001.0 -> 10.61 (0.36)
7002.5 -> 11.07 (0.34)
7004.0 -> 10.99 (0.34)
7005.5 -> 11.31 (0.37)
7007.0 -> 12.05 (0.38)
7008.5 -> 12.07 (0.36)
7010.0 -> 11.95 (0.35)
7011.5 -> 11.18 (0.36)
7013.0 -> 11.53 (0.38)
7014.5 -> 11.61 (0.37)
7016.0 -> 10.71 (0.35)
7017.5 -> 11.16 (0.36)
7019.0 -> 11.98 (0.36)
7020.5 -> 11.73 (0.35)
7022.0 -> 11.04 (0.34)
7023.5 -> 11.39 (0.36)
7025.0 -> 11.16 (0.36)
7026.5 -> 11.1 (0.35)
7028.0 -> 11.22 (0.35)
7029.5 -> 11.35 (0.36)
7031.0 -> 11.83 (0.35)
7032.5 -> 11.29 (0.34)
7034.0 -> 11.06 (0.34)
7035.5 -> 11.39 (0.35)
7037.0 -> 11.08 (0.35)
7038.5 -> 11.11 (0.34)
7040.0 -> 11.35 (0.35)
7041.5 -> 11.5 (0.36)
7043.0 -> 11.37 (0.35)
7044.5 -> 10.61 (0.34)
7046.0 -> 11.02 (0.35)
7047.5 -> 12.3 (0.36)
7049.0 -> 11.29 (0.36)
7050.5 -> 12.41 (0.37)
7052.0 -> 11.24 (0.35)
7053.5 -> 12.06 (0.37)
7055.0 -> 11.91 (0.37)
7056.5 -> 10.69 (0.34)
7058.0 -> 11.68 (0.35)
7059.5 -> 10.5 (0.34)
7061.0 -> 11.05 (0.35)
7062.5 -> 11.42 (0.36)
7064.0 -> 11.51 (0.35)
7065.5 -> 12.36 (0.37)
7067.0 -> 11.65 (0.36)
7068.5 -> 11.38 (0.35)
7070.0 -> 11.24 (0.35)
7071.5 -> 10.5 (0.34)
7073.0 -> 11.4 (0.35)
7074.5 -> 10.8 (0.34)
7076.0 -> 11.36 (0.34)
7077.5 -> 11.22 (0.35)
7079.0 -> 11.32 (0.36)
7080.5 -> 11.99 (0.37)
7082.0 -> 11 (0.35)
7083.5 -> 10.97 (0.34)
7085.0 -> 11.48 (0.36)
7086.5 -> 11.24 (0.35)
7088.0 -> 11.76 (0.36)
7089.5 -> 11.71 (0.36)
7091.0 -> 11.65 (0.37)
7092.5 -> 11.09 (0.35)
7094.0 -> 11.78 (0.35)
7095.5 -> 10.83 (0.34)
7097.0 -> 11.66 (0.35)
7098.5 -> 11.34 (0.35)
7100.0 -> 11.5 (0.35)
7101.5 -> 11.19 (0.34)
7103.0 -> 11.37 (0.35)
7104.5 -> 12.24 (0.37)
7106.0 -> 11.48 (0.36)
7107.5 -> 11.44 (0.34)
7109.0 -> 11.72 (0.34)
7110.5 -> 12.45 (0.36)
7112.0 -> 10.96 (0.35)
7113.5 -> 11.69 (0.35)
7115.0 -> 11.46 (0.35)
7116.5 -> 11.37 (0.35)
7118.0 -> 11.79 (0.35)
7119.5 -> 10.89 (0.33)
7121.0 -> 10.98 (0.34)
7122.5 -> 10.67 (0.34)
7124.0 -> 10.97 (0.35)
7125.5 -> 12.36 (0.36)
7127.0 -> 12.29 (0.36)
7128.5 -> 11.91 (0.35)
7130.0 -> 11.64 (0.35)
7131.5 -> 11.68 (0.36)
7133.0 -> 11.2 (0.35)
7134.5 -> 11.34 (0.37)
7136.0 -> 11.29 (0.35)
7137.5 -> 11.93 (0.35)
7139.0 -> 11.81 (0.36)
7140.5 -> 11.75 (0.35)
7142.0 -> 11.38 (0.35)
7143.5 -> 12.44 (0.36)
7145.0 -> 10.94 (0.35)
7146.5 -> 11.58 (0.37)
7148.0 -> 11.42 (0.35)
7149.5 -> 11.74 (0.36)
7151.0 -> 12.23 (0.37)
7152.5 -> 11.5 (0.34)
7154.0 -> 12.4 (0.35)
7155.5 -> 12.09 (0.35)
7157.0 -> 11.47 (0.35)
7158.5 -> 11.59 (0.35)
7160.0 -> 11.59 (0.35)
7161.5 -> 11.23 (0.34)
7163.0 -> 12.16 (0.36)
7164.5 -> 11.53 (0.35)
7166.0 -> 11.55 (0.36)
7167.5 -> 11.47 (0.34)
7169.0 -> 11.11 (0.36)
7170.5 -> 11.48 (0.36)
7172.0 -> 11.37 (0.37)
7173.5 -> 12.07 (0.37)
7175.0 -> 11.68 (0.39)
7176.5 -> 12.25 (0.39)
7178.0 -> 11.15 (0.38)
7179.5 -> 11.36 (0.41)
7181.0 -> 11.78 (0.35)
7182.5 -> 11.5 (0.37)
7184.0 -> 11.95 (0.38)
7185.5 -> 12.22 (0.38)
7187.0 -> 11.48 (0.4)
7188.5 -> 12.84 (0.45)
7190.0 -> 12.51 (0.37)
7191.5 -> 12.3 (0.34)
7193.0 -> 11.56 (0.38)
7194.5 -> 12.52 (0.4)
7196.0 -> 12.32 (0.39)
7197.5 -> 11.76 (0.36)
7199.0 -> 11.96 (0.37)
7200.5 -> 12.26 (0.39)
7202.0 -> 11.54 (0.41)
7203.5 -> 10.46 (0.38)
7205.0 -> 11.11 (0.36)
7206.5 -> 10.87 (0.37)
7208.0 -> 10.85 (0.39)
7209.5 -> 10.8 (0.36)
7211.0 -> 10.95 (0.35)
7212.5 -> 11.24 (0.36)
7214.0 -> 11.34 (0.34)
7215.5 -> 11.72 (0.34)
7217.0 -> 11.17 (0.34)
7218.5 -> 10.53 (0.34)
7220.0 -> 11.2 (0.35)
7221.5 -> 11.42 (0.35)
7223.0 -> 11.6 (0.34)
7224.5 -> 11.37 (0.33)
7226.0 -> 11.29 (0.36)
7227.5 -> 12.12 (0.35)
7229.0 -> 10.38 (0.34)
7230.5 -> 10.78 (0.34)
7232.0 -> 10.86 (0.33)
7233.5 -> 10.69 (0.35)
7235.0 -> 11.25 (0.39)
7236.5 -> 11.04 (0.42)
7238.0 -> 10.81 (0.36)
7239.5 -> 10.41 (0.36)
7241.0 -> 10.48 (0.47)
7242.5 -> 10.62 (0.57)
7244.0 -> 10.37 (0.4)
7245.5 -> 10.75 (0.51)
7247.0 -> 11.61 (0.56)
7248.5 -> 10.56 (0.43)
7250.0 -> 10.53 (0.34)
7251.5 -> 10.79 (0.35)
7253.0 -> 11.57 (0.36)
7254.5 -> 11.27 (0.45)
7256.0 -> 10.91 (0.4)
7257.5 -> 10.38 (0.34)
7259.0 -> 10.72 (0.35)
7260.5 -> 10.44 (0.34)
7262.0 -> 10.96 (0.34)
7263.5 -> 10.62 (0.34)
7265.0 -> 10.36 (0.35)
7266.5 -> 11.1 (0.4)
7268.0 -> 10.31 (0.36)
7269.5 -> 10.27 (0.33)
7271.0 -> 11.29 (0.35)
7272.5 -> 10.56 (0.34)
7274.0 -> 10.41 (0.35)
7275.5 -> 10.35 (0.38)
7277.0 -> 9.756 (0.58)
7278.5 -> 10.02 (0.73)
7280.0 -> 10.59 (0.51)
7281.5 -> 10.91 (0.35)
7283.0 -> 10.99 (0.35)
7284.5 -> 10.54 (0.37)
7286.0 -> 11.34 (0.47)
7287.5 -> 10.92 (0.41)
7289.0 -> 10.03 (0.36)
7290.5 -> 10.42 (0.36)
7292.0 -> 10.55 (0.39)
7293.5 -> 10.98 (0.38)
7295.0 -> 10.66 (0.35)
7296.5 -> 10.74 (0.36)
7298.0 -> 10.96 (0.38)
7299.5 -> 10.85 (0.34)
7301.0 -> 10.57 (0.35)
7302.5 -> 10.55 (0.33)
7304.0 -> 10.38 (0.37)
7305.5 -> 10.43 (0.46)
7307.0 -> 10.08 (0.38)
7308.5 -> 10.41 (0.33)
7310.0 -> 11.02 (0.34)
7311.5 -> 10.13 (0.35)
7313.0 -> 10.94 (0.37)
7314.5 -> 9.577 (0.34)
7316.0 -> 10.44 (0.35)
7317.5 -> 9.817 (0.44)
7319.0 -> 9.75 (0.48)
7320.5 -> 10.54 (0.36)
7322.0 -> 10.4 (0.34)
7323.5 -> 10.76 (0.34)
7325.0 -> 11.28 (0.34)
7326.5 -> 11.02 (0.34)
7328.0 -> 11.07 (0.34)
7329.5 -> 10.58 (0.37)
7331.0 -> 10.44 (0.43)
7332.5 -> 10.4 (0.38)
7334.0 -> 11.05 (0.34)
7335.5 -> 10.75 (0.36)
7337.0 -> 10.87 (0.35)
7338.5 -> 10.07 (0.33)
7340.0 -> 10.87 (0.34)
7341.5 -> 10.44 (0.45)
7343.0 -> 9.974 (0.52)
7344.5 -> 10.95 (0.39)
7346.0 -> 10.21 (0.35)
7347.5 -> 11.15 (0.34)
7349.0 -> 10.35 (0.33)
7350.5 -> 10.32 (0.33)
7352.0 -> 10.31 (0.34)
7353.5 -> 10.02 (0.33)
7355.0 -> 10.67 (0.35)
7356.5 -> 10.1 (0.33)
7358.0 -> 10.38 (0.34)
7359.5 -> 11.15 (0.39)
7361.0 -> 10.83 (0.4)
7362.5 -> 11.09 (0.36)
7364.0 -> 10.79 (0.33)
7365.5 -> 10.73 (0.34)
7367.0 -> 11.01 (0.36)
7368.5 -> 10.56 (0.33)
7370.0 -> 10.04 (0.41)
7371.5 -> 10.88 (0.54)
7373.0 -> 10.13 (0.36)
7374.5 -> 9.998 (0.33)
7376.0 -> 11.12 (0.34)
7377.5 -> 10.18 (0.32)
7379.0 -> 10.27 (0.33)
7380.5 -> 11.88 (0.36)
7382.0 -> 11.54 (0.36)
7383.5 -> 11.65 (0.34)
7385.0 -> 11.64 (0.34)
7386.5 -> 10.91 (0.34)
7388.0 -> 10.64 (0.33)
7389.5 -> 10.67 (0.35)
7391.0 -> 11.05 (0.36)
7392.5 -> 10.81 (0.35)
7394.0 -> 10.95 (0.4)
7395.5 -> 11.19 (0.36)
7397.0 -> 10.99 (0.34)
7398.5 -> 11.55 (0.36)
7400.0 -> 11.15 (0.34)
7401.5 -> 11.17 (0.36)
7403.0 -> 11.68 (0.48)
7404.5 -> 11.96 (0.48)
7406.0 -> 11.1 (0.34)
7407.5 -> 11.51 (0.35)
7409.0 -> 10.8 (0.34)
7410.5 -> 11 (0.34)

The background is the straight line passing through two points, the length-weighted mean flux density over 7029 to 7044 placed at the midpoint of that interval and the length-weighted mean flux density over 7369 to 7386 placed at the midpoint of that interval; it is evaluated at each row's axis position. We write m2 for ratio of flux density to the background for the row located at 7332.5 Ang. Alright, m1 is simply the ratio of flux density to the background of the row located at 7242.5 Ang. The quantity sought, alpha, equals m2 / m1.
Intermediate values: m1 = 0.96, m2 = 0.95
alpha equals 0.99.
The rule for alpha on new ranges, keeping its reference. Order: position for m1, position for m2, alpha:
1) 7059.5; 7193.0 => 1.12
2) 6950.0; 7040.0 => 1.06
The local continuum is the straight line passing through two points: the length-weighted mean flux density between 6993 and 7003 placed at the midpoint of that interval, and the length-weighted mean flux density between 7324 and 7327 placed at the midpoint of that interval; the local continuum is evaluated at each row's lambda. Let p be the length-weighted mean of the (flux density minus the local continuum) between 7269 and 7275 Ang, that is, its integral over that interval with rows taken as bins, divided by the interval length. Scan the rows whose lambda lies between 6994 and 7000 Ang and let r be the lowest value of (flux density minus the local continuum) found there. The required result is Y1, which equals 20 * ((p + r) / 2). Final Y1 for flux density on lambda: -9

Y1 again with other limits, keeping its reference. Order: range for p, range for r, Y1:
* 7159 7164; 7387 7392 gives 1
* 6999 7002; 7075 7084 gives 0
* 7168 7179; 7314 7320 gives -9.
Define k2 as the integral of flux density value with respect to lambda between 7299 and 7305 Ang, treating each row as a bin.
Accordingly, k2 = 63.4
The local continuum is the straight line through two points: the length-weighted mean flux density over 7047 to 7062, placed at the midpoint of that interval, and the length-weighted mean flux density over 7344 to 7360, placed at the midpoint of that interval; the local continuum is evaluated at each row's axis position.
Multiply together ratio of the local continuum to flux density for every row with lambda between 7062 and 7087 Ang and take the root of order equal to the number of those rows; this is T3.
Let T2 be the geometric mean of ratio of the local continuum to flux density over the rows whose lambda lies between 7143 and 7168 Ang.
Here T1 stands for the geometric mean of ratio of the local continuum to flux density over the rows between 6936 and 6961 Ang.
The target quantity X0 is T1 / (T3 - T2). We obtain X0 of 20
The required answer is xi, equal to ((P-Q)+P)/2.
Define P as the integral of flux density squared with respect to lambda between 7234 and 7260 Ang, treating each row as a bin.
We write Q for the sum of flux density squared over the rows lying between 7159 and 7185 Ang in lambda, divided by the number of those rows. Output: 2982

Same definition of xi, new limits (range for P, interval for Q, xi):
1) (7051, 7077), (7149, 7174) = 3286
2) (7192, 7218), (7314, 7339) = 3354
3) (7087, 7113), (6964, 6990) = 3403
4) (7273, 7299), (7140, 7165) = 2857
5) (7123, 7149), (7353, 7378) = 3469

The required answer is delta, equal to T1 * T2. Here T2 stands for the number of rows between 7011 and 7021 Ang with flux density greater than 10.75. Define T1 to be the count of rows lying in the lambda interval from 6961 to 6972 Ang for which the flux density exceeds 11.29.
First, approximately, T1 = 2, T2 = 6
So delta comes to 12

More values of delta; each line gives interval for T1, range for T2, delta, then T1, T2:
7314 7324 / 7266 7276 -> 0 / 0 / 2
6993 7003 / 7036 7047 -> 6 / 1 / 6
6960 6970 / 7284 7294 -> 9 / 3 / 3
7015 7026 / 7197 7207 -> 18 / 3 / 6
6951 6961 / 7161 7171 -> 21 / 3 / 7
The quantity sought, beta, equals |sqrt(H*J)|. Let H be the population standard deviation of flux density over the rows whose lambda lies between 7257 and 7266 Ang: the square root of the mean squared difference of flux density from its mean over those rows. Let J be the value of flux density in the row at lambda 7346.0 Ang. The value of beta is 1.5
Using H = 0.21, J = 10.21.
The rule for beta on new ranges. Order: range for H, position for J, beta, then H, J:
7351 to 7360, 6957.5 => 2.0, 0.38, 10.87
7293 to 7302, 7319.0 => 1.2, 0.15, 9.75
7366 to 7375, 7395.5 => 2.1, 0.41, 11.19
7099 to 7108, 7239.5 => 1.9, 0.33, 10.41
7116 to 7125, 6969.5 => 2.1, 0.37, 11.67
